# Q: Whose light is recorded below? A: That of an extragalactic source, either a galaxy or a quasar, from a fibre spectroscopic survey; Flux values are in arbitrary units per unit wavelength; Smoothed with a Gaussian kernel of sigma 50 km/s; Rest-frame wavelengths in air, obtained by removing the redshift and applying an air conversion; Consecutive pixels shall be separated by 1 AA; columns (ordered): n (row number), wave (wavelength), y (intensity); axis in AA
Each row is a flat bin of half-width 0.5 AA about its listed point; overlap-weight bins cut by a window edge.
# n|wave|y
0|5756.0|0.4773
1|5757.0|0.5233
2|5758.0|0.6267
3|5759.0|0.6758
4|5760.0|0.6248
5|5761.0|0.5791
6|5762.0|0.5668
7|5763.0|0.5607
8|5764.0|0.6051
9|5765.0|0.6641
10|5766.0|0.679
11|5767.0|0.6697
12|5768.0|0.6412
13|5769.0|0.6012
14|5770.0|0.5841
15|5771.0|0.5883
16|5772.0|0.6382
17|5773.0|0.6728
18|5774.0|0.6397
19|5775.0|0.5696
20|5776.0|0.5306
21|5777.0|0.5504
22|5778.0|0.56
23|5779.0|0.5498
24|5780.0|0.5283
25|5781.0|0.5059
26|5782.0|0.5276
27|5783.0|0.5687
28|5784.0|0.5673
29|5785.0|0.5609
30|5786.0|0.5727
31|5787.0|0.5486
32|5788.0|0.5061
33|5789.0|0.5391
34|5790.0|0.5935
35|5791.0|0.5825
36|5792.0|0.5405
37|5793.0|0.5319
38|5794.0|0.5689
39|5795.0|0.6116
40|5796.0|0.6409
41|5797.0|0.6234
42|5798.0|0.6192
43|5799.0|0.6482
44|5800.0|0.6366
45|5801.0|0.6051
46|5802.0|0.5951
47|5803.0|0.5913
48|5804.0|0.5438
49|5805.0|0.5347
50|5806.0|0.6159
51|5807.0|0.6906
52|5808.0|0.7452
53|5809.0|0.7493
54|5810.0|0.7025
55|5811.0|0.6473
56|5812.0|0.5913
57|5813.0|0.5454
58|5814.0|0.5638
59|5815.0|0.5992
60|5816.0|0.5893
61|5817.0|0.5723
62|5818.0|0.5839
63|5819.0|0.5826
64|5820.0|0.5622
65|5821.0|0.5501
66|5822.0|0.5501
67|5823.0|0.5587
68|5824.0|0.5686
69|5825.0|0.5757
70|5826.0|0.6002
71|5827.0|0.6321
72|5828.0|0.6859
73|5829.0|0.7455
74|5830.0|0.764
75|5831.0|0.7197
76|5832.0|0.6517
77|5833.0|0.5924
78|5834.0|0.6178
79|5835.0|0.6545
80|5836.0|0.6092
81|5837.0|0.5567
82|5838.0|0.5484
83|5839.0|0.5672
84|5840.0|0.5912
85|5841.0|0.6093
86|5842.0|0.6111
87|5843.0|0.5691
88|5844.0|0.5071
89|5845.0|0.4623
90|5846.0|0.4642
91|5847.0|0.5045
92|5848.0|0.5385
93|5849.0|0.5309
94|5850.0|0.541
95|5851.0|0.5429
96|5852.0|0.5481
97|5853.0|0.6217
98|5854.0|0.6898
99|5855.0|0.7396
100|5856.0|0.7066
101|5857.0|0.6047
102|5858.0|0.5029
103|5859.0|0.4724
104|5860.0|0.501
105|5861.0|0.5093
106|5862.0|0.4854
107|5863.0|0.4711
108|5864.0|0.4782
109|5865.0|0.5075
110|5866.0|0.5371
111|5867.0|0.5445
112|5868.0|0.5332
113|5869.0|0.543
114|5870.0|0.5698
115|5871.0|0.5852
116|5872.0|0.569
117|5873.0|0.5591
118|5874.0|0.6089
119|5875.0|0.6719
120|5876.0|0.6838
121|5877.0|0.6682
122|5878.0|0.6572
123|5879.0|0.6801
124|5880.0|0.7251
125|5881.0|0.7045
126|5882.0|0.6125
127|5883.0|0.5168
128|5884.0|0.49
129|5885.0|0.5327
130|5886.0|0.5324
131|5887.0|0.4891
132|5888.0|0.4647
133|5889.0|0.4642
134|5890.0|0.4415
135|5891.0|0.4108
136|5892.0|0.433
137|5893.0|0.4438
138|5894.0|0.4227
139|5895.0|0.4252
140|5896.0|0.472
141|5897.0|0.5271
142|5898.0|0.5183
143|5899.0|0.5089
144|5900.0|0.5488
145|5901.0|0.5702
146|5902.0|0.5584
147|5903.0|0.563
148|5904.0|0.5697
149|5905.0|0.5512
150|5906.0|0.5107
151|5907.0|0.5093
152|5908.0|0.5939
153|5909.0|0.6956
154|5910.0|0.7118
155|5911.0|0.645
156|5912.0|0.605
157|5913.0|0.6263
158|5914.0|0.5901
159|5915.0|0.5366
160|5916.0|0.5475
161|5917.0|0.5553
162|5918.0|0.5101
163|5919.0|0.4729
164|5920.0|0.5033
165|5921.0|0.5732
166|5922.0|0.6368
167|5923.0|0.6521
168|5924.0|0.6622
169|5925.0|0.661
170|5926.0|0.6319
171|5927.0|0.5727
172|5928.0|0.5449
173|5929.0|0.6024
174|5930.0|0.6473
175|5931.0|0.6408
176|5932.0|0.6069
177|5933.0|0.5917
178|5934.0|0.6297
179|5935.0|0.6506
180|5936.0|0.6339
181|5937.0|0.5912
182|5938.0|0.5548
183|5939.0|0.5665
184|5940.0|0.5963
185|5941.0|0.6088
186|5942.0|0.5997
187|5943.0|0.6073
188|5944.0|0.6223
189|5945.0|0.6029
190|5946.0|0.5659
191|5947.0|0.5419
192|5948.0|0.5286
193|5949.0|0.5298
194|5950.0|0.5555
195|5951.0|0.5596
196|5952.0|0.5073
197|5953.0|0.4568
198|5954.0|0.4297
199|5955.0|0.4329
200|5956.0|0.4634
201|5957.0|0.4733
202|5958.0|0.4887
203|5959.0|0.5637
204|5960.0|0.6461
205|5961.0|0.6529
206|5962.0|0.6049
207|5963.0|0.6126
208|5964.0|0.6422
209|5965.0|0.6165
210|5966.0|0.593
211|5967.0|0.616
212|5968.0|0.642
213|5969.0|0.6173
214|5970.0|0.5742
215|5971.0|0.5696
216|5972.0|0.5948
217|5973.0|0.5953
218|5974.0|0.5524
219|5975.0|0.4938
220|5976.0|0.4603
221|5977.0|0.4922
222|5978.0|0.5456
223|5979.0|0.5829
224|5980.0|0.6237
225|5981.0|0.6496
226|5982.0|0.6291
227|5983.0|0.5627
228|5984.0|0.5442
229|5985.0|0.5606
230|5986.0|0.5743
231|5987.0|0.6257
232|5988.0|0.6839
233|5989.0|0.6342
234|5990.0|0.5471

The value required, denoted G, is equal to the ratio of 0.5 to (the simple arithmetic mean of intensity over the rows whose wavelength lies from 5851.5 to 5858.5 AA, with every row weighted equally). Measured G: 0.793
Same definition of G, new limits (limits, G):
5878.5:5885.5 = 0.821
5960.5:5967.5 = 0.807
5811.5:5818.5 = 0.865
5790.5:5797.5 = 0.854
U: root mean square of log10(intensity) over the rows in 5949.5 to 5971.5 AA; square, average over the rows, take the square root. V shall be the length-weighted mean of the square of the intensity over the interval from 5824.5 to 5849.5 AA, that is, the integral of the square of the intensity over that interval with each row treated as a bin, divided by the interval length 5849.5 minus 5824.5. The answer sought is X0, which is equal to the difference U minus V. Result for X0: -0.099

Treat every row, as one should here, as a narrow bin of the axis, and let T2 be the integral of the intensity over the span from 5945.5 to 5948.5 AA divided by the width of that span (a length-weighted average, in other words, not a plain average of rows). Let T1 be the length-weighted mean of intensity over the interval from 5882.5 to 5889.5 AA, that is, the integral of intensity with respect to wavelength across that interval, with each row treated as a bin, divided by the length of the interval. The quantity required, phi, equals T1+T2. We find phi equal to 1.04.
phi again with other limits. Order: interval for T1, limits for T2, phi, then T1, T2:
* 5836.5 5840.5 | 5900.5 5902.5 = 1.13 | 0.57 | 0.56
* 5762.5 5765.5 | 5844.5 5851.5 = 1.12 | 0.61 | 0.51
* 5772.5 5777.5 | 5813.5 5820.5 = 1.17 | 0.59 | 0.58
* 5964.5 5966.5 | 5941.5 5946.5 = 1.20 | 0.60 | 0.60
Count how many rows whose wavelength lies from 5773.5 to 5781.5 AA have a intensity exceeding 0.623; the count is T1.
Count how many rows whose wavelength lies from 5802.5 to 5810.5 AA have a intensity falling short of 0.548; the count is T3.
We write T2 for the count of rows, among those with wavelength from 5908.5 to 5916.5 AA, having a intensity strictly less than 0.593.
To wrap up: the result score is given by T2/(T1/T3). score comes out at 6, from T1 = 1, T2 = 3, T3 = 2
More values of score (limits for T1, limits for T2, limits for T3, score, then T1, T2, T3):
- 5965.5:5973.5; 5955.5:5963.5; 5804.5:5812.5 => 4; 1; 4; 1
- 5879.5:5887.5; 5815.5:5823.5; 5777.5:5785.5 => 12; 2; 8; 3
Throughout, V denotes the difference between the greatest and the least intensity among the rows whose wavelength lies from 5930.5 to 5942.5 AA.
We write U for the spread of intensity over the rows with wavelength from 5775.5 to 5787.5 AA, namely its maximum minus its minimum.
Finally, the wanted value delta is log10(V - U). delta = -1.54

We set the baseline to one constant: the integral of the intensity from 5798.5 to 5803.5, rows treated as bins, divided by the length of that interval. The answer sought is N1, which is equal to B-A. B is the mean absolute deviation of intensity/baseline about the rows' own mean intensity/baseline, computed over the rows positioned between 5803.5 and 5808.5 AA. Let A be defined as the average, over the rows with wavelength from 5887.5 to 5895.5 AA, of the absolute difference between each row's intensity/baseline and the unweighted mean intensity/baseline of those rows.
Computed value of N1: 0.09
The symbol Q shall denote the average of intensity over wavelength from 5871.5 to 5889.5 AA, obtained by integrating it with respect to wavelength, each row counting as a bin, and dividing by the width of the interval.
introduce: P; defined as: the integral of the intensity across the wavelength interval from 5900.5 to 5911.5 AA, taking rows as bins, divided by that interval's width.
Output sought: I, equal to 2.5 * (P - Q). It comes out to 0.00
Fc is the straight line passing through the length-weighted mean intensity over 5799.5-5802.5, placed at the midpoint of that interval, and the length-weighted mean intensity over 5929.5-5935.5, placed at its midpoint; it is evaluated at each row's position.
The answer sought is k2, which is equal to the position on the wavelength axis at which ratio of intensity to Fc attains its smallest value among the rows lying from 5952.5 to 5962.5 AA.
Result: 5954.0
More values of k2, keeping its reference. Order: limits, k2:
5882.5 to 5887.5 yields 5887.0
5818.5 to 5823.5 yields 5822.0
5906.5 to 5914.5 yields 5907.0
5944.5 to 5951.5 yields 5948.0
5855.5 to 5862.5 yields 5859.0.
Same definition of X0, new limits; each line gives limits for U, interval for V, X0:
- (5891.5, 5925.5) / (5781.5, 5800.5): -0.071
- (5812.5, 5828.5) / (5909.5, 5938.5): -0.126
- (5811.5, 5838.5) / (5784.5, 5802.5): -0.121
